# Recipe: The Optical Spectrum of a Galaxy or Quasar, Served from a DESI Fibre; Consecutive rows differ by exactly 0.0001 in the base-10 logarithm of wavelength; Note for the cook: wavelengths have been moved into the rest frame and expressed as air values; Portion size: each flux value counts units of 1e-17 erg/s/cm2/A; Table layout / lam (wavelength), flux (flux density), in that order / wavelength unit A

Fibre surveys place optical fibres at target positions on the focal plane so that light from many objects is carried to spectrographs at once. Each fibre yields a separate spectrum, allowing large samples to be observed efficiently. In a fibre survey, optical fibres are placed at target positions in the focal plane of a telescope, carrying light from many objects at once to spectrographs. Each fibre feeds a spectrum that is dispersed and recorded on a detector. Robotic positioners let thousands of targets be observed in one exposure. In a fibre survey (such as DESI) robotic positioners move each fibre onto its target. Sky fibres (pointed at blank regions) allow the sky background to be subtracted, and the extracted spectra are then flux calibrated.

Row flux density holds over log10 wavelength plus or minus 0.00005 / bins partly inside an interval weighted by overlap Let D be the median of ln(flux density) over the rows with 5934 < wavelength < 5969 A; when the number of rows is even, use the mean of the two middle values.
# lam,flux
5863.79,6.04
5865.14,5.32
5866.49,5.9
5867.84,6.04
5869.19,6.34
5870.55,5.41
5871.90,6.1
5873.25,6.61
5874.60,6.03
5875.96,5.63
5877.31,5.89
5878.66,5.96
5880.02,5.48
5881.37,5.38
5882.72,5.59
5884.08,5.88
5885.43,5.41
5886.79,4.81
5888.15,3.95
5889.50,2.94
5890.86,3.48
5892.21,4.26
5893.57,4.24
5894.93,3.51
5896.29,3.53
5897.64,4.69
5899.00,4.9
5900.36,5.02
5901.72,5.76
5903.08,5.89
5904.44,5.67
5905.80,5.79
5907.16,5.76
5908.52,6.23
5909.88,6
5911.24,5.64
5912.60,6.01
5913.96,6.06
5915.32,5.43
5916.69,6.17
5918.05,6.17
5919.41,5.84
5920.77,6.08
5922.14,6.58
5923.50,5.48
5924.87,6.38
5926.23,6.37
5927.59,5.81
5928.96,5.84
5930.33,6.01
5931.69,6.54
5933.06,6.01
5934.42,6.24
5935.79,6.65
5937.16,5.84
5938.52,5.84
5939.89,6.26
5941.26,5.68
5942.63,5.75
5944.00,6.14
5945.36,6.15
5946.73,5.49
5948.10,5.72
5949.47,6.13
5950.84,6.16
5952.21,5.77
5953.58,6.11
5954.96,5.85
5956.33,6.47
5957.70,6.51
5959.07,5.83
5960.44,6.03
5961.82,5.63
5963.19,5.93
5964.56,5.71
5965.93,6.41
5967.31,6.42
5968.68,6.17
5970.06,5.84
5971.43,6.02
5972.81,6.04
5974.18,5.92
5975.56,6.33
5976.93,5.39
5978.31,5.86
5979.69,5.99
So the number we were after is 1.80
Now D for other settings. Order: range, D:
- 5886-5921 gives 1.73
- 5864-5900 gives 1.69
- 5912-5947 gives 1.80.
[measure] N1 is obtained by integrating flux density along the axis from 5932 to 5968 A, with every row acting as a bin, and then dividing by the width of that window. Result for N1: 6.0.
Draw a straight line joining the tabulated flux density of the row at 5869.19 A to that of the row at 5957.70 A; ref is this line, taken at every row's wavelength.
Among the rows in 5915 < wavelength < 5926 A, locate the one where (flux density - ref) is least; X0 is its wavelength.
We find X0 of 5915.32 A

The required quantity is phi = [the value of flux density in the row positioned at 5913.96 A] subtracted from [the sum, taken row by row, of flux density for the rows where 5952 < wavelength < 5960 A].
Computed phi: 30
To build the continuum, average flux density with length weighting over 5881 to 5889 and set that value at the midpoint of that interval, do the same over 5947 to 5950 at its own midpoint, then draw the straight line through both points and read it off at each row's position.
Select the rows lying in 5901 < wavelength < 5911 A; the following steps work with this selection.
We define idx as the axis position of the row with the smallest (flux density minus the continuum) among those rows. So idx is 5904.44 A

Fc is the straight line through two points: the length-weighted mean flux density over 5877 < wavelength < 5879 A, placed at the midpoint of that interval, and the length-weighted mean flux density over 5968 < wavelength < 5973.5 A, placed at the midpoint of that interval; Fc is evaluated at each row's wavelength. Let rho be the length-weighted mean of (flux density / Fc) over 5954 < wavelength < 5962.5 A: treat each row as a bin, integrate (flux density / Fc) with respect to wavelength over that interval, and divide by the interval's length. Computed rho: 1.01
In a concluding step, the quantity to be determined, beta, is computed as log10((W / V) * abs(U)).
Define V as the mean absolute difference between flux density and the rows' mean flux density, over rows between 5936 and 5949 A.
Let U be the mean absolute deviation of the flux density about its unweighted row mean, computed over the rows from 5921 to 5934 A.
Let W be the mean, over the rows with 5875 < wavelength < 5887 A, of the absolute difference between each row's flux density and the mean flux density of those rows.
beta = -0.41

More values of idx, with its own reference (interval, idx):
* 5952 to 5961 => 5959.07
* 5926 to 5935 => 5927.59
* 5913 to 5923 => 5915.32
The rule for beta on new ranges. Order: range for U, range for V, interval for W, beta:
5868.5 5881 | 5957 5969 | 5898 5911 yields -0.46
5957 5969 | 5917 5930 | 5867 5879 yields -0.62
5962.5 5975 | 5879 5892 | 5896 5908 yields -0.88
